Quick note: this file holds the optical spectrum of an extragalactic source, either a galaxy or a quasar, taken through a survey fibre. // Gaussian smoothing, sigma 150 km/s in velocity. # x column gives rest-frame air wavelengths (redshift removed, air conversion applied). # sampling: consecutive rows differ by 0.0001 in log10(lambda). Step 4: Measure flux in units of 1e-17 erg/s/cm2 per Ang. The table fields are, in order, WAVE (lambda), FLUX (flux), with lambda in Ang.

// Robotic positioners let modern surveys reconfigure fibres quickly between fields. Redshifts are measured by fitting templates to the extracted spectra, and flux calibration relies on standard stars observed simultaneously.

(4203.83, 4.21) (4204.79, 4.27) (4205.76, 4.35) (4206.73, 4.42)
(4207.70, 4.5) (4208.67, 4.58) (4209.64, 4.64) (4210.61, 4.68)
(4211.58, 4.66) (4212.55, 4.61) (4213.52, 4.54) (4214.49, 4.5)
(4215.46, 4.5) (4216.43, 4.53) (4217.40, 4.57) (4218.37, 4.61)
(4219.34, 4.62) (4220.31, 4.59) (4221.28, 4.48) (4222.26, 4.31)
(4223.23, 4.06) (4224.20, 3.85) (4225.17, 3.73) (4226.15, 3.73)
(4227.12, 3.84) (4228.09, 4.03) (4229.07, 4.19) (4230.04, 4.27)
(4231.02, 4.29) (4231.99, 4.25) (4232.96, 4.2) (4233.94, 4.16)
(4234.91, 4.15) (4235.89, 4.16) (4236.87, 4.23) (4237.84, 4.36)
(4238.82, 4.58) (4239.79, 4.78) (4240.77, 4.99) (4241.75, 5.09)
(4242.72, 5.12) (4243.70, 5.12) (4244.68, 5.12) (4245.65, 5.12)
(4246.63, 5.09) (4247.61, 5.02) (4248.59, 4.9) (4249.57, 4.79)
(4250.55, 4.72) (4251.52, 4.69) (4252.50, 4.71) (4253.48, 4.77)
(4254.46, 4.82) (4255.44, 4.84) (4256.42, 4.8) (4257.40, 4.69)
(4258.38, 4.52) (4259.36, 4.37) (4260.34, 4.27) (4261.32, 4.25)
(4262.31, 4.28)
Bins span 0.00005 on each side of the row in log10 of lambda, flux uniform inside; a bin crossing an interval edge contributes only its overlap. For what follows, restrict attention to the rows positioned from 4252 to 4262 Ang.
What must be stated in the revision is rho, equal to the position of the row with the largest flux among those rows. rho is 4255.44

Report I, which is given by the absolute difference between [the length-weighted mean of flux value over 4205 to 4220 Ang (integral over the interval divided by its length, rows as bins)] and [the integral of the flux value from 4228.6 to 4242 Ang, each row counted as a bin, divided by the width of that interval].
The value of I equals 0.15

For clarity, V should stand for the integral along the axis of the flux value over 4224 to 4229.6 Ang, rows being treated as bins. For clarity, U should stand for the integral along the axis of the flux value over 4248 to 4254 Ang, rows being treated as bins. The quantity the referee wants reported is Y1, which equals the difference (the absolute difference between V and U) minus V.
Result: -15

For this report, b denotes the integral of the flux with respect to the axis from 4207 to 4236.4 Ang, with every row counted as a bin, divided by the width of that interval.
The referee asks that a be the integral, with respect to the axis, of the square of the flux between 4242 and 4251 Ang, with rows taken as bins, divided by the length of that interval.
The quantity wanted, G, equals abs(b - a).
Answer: 20.7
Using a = 25.1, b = 4.33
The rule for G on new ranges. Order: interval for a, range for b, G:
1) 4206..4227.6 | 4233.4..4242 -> 14.9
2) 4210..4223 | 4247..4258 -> 15.9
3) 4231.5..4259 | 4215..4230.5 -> 18.0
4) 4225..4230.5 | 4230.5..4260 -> 11.2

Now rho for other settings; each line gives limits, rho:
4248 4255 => 4248.59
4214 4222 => 4219.34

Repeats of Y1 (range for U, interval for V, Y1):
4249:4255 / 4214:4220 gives -26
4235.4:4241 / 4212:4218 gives -25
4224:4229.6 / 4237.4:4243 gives -22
